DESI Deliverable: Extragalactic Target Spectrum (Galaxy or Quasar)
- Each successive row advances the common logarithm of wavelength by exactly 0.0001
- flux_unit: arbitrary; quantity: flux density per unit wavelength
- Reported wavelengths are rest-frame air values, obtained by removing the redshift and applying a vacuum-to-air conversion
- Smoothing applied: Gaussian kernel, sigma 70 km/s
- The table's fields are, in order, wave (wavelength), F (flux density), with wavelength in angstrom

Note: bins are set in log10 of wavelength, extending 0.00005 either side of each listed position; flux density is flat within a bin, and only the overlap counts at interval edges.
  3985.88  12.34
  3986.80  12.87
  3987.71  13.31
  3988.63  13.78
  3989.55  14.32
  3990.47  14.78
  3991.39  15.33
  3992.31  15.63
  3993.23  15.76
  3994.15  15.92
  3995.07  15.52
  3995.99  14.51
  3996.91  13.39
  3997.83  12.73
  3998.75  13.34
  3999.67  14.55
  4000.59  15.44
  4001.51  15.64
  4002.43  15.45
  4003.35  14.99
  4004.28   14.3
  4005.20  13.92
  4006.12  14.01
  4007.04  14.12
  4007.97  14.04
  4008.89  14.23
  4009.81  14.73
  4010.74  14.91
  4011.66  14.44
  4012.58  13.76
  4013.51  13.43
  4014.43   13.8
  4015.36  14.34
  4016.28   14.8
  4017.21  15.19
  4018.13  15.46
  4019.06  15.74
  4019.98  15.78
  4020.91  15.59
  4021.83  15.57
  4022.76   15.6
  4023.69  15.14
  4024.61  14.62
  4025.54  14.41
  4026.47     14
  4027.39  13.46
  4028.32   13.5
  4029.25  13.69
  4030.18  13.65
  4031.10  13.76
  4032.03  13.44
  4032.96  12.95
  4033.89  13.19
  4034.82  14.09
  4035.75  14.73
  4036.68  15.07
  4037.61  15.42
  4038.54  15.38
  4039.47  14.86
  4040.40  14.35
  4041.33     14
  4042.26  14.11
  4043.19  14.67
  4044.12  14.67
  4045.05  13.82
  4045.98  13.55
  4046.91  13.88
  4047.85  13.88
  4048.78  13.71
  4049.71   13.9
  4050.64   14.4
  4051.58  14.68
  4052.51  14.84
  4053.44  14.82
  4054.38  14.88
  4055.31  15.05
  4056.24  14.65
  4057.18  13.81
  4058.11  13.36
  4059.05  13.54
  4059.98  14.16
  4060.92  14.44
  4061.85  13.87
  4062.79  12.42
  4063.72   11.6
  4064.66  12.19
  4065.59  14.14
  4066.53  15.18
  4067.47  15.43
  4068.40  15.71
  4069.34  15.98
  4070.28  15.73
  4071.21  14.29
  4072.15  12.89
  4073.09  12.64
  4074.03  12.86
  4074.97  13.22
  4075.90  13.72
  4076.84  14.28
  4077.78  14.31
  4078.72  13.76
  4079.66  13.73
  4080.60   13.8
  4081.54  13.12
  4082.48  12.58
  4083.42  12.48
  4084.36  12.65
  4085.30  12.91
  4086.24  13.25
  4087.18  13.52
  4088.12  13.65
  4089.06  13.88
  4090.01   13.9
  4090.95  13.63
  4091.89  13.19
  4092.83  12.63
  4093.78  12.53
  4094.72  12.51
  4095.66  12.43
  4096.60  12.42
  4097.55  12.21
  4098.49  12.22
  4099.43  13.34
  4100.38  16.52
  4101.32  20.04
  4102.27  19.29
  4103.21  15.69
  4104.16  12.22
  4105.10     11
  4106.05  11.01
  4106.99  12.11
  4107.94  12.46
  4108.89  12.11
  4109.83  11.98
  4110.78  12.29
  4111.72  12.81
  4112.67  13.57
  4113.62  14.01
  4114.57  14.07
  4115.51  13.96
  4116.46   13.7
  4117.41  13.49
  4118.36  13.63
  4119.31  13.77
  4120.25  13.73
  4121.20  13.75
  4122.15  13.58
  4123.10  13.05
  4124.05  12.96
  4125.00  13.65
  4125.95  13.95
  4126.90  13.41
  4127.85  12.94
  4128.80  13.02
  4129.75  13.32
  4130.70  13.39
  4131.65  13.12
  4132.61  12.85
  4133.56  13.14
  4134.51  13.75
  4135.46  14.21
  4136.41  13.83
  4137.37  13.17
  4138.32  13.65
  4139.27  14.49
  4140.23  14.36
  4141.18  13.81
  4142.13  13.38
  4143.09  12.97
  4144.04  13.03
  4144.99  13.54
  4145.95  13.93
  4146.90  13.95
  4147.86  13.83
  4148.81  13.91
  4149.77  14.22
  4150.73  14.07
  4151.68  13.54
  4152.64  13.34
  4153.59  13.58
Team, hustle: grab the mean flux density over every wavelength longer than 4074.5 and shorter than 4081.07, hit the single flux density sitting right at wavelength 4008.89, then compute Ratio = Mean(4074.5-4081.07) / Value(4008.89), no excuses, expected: 0.97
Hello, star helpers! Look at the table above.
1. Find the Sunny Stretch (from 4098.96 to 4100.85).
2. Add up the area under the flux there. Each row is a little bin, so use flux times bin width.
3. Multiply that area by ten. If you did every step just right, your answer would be 282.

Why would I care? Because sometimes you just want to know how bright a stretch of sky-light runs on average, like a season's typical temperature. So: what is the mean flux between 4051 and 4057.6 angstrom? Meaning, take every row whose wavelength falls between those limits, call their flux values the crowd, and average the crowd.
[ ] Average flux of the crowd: 14.7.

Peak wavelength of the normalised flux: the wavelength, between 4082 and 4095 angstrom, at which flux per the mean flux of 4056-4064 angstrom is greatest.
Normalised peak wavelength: 4090.01 angstrom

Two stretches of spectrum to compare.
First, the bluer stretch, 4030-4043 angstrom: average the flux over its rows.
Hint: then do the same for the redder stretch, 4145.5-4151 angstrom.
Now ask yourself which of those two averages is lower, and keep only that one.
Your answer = 14.0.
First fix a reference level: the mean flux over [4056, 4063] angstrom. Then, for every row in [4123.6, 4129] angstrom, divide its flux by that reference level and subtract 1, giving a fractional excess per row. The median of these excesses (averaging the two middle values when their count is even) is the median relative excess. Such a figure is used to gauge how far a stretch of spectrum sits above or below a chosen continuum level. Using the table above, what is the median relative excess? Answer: -0.04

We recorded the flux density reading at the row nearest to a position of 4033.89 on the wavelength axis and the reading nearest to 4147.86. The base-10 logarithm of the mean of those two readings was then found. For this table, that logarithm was 1.13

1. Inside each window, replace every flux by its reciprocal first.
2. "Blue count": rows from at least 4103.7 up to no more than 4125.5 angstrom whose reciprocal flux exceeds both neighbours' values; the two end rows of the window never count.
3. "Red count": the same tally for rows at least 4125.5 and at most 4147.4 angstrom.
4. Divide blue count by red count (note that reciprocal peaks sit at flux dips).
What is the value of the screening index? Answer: 1.25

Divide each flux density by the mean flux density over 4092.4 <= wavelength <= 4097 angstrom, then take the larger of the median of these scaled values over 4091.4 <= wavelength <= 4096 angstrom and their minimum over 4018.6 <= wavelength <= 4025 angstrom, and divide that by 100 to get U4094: 0.0117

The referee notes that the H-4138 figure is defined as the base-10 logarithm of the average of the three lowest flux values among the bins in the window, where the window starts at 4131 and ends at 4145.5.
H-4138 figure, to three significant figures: 1.11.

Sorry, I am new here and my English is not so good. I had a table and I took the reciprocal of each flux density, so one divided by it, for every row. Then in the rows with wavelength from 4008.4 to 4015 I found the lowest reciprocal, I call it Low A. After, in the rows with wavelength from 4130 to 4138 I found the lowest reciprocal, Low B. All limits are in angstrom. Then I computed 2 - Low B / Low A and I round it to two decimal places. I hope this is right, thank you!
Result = 0.95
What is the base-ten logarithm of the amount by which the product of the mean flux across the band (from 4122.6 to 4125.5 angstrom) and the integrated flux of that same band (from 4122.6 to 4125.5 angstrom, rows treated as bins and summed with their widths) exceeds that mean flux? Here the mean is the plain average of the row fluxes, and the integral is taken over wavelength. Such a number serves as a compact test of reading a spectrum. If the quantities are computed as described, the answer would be 2.69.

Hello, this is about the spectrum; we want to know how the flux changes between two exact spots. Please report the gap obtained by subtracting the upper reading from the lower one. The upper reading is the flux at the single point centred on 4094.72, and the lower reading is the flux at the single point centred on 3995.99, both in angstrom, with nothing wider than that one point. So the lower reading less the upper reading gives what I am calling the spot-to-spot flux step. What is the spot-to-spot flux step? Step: 2.0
